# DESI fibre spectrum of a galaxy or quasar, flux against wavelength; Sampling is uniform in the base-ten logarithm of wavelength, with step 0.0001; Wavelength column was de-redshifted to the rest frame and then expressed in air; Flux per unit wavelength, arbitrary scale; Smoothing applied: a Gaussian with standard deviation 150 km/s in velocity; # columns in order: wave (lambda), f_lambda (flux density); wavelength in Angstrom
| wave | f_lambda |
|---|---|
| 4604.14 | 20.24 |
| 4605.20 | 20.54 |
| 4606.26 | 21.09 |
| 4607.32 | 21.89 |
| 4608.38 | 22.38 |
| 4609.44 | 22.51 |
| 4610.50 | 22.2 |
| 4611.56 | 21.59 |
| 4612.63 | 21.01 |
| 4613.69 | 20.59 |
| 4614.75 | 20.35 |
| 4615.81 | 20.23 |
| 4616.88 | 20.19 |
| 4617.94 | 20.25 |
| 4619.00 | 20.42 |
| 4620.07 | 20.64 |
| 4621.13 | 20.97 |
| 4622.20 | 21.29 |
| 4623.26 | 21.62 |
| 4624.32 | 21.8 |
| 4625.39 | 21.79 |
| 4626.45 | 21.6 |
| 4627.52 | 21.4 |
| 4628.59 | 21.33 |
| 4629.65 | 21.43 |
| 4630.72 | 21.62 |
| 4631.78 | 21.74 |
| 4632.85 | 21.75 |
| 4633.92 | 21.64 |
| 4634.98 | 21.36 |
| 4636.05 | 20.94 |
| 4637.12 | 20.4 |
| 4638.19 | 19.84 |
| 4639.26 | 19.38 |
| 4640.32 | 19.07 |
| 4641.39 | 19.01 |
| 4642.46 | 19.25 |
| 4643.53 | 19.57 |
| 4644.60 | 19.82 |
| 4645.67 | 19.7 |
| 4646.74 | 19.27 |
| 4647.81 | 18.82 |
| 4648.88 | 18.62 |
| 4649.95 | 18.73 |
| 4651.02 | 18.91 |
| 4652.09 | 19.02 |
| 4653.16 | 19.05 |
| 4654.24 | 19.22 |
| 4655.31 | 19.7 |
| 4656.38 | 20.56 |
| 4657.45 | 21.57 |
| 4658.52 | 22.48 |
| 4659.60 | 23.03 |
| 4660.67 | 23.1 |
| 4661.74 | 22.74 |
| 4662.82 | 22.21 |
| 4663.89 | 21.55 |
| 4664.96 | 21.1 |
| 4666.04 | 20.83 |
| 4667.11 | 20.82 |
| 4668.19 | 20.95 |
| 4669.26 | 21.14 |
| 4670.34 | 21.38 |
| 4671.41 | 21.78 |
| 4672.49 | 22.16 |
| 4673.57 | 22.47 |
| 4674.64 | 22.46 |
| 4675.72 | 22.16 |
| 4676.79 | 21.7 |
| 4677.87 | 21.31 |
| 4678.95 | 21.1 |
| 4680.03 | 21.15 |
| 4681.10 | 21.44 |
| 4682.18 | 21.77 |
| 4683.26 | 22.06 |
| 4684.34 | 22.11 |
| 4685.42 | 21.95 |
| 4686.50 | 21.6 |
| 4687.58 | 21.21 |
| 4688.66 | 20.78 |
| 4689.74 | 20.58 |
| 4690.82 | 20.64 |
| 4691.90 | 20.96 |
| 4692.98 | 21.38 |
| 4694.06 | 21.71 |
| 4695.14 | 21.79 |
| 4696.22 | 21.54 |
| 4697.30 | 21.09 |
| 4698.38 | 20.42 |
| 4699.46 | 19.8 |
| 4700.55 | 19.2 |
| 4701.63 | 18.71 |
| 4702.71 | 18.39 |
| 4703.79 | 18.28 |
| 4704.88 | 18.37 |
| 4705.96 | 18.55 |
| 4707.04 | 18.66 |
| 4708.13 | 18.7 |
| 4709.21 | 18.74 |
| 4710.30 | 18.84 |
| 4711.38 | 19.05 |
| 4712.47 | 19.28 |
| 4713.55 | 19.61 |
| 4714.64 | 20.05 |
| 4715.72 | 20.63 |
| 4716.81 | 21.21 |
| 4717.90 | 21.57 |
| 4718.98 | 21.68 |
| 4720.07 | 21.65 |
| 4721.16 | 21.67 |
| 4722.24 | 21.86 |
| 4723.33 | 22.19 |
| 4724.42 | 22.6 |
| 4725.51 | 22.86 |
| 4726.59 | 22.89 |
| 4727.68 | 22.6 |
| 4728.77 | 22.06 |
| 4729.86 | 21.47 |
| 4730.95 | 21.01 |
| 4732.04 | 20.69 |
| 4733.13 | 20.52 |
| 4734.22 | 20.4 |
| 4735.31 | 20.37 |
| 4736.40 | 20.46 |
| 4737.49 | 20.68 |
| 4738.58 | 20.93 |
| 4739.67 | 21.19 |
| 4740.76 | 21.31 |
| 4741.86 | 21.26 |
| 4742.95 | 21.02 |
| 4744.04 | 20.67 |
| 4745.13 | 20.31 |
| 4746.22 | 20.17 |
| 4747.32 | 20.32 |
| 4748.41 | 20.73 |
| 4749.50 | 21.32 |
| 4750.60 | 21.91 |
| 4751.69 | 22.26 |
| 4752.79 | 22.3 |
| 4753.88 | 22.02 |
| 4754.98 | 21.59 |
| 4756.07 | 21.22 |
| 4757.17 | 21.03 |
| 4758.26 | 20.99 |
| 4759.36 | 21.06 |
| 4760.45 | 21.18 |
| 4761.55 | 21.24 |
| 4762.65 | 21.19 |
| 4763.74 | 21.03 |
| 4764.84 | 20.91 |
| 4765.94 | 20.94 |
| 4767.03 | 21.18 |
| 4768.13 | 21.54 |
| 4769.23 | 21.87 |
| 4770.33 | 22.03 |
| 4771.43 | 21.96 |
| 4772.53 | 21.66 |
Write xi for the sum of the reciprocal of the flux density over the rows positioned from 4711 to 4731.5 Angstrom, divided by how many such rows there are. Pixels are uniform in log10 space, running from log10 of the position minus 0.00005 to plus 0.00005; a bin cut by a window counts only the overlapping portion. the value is 0.0469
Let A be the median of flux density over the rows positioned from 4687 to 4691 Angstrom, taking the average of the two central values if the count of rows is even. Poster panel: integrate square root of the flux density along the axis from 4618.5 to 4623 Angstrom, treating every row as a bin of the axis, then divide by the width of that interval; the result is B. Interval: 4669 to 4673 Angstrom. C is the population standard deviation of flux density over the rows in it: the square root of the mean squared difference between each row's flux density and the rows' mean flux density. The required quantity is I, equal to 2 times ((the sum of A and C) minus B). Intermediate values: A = 20.7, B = 4.57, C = 0.39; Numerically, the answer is 33.1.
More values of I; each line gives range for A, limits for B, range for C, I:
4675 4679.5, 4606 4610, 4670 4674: 34.4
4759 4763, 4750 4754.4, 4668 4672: 33.6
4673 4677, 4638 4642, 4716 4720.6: 36.2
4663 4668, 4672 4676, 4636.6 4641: 33.5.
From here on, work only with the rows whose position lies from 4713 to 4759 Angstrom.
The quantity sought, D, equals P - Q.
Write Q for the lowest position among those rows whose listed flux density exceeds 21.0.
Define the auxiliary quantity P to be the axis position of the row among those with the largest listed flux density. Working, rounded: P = 4726.59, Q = 4716.81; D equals 9.8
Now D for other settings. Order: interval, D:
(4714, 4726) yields 8.7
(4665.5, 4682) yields 4.3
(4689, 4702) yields 2.2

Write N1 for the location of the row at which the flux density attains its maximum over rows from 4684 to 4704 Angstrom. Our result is 4684.34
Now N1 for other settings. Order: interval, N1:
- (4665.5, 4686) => 4673.57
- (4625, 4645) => 4625.39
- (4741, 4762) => 4752.79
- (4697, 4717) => 4716.81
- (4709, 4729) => 4726.59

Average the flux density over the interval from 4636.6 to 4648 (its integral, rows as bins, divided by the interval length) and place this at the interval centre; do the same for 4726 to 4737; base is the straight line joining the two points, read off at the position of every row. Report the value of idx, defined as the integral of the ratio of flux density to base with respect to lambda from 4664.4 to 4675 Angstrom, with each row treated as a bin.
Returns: 11.4 Angstrom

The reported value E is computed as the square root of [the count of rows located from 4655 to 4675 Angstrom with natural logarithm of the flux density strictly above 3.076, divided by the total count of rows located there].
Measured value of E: 0.7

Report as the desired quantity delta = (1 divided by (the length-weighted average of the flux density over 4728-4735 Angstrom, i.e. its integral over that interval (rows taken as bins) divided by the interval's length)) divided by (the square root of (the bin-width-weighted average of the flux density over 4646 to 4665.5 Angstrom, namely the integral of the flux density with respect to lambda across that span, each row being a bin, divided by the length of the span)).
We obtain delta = 0.0105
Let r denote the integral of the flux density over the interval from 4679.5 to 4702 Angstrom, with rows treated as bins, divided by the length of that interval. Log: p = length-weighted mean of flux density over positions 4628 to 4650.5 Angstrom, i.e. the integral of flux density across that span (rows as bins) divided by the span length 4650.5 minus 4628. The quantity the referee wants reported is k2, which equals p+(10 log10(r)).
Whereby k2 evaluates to 33.4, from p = 20.2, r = 21.1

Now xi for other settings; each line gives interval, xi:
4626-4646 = 0.0487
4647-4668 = 0.0487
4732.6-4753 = 0.0478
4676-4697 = 0.0467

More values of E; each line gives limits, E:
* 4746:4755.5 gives 0.7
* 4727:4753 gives 0.5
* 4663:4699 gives 0.6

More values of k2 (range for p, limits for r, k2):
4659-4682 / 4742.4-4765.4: 35.0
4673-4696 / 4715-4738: 34.9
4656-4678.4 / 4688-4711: 34.8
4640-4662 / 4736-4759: 33.3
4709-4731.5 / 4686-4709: 34.2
